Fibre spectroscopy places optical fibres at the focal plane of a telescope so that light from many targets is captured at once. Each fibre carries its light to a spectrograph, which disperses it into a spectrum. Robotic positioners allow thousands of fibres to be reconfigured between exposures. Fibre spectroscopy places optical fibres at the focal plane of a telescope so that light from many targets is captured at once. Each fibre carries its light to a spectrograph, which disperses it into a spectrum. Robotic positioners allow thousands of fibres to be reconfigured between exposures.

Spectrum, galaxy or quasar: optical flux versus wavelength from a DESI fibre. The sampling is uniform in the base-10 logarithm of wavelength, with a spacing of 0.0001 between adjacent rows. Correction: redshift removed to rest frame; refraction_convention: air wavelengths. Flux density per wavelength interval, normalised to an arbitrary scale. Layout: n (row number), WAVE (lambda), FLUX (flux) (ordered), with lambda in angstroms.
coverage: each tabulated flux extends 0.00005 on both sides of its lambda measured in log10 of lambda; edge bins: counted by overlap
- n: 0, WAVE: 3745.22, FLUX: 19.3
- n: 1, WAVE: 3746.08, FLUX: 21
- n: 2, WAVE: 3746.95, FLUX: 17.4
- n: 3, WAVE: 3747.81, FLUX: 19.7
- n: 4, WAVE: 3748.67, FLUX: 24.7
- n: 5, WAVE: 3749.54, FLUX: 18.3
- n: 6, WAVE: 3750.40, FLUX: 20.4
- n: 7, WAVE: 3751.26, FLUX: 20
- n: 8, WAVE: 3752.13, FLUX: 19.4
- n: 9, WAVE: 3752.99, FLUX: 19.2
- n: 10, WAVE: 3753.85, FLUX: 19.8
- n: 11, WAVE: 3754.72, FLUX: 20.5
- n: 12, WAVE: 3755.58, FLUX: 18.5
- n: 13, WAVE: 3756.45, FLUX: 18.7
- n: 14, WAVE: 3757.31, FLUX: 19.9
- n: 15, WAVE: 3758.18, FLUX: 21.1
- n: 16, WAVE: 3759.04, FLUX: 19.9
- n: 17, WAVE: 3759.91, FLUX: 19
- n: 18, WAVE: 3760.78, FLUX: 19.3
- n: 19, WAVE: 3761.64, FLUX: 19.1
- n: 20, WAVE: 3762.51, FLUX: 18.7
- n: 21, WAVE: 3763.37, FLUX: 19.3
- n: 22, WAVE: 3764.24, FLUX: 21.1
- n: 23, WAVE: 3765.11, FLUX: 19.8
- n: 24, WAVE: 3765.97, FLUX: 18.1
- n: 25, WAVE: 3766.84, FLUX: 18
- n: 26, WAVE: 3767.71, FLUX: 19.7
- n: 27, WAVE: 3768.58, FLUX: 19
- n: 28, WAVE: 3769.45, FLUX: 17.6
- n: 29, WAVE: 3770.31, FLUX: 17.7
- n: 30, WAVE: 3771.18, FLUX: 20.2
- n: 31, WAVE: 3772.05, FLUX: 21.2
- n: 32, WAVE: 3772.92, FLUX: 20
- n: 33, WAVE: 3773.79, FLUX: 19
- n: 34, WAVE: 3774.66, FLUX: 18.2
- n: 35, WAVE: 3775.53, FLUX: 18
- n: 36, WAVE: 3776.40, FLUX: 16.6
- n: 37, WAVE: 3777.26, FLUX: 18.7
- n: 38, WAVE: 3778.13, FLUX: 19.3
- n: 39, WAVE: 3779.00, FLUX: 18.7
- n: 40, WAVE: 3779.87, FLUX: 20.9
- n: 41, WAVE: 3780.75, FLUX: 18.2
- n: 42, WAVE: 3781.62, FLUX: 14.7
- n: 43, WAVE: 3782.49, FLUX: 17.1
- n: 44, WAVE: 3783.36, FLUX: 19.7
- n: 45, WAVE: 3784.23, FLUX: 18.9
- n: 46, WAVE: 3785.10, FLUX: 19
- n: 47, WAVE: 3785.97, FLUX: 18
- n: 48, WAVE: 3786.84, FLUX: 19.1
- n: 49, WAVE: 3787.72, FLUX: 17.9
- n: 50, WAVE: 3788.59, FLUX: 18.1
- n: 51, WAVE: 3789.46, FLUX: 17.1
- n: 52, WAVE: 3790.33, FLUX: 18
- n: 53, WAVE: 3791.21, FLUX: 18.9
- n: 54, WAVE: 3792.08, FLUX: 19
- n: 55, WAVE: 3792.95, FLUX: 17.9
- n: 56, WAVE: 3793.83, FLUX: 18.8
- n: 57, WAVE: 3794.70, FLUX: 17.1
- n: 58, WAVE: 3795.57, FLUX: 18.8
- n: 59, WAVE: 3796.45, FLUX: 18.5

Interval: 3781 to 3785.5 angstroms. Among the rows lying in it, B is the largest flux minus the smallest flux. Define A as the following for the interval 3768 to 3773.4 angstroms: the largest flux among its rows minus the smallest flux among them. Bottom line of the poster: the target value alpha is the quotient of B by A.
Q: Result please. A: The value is 1.4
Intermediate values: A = 3.6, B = 5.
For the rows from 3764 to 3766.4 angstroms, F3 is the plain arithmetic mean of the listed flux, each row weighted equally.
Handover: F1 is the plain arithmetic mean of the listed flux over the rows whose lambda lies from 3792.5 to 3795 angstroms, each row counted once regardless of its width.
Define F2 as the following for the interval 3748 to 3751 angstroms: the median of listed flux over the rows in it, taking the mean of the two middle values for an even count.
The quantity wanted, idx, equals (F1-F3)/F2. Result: -0.08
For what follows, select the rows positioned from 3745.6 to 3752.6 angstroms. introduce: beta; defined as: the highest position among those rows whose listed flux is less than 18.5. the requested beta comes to 3749.54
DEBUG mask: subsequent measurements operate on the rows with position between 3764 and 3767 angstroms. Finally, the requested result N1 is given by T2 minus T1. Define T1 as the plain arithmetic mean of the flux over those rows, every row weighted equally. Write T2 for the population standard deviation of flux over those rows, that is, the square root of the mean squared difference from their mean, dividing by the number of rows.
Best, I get -17.96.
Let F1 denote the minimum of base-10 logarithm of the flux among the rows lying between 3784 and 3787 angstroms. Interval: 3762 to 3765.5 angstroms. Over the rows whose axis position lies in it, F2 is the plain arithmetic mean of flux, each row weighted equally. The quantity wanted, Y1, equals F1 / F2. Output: 0.0636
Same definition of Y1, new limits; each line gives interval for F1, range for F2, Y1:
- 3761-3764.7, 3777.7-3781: 0.0660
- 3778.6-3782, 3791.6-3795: 0.0641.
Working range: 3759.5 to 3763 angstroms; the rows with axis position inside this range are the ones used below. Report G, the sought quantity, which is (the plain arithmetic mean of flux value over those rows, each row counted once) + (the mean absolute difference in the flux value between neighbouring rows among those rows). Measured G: 19.3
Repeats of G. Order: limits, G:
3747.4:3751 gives 25.3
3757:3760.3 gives 21.1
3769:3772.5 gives 20.4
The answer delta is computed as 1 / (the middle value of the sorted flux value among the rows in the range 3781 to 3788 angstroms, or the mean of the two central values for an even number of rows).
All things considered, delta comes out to 0.0542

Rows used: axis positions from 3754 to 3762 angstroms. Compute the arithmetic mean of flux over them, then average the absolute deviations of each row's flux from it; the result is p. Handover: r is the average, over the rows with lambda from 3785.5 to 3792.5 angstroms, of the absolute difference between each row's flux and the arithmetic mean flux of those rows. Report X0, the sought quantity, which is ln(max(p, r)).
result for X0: -0.35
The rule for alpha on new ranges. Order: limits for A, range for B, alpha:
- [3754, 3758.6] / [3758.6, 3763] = 0.5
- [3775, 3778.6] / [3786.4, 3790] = 0.7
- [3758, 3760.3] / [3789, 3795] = 0.9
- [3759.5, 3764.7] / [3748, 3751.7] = 2.7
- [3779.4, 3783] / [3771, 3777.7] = 0.7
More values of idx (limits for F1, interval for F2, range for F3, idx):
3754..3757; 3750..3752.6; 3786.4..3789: 0.04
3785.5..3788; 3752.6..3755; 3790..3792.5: -0.02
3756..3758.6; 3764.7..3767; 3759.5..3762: 0.04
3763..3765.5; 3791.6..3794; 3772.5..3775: 0.05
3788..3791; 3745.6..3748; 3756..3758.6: -0.11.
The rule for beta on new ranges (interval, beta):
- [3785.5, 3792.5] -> 3790.33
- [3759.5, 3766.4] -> 3765.97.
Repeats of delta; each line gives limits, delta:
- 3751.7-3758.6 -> 0.0510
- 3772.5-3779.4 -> 0.0535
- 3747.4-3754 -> 0.0506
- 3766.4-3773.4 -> 0.0517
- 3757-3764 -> 0.0518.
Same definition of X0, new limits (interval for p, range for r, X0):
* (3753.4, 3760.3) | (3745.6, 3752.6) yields 0.37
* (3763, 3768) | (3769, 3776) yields 0.11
